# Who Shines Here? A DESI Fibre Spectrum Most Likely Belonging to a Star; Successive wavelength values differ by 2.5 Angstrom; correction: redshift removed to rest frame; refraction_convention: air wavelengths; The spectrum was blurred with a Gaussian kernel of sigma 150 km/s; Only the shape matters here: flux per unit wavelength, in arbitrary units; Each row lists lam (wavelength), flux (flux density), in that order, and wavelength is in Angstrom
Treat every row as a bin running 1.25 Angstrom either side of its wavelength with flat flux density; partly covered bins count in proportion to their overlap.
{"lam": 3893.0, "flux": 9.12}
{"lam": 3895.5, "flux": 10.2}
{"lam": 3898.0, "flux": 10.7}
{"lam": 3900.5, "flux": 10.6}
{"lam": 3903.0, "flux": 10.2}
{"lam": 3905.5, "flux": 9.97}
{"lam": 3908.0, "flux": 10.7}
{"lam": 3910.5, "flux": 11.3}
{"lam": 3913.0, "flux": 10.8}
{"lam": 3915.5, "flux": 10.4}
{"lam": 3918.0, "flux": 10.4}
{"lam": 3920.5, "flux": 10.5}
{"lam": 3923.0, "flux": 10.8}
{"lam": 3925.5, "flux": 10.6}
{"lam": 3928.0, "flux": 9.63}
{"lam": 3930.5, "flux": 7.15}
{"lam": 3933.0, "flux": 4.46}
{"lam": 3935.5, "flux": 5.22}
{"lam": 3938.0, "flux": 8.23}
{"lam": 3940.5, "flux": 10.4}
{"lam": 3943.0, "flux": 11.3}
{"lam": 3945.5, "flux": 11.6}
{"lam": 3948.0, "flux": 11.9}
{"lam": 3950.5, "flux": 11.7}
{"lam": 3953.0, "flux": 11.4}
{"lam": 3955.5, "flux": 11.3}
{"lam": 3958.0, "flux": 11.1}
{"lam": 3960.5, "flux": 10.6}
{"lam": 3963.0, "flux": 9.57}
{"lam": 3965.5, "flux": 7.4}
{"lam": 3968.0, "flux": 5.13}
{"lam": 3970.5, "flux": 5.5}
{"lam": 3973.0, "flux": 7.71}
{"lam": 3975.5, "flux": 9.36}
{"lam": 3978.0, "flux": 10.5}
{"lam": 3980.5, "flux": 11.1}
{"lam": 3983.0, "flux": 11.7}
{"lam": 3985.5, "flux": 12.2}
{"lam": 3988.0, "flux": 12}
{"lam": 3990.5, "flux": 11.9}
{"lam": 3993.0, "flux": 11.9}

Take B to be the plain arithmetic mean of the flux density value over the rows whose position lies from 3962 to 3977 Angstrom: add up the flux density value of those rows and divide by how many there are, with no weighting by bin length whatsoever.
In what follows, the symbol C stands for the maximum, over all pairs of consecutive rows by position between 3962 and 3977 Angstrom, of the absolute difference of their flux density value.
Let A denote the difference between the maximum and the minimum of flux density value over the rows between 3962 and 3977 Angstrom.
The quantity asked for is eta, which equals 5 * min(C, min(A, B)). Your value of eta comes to 11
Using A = 4.4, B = 7.4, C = 2.3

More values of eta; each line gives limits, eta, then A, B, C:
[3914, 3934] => 13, 6.3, 9.2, 2.7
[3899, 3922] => 4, 1.3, 10.5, 0.7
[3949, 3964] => 5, 2.1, 10.9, 1.0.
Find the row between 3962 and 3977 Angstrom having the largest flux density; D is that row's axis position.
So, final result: 3963.0 Angstrom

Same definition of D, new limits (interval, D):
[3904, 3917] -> 3910.5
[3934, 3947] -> 3945.5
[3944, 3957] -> 3948.0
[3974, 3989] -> 3985.5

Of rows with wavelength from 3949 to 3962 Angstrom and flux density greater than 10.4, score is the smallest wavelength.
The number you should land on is 3950.5 Angstrom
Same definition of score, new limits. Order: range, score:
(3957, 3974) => 3958.0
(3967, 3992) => 3978.0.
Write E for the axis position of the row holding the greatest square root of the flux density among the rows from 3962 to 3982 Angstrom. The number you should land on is 3980.5 Angstrom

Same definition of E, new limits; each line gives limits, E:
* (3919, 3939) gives 3923.0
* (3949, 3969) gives 3950.5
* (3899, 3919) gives 3910.5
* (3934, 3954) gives 3948.0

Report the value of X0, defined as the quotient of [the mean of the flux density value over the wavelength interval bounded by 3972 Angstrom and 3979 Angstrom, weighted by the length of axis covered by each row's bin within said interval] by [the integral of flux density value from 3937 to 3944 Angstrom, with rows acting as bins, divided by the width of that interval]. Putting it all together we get 0.92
